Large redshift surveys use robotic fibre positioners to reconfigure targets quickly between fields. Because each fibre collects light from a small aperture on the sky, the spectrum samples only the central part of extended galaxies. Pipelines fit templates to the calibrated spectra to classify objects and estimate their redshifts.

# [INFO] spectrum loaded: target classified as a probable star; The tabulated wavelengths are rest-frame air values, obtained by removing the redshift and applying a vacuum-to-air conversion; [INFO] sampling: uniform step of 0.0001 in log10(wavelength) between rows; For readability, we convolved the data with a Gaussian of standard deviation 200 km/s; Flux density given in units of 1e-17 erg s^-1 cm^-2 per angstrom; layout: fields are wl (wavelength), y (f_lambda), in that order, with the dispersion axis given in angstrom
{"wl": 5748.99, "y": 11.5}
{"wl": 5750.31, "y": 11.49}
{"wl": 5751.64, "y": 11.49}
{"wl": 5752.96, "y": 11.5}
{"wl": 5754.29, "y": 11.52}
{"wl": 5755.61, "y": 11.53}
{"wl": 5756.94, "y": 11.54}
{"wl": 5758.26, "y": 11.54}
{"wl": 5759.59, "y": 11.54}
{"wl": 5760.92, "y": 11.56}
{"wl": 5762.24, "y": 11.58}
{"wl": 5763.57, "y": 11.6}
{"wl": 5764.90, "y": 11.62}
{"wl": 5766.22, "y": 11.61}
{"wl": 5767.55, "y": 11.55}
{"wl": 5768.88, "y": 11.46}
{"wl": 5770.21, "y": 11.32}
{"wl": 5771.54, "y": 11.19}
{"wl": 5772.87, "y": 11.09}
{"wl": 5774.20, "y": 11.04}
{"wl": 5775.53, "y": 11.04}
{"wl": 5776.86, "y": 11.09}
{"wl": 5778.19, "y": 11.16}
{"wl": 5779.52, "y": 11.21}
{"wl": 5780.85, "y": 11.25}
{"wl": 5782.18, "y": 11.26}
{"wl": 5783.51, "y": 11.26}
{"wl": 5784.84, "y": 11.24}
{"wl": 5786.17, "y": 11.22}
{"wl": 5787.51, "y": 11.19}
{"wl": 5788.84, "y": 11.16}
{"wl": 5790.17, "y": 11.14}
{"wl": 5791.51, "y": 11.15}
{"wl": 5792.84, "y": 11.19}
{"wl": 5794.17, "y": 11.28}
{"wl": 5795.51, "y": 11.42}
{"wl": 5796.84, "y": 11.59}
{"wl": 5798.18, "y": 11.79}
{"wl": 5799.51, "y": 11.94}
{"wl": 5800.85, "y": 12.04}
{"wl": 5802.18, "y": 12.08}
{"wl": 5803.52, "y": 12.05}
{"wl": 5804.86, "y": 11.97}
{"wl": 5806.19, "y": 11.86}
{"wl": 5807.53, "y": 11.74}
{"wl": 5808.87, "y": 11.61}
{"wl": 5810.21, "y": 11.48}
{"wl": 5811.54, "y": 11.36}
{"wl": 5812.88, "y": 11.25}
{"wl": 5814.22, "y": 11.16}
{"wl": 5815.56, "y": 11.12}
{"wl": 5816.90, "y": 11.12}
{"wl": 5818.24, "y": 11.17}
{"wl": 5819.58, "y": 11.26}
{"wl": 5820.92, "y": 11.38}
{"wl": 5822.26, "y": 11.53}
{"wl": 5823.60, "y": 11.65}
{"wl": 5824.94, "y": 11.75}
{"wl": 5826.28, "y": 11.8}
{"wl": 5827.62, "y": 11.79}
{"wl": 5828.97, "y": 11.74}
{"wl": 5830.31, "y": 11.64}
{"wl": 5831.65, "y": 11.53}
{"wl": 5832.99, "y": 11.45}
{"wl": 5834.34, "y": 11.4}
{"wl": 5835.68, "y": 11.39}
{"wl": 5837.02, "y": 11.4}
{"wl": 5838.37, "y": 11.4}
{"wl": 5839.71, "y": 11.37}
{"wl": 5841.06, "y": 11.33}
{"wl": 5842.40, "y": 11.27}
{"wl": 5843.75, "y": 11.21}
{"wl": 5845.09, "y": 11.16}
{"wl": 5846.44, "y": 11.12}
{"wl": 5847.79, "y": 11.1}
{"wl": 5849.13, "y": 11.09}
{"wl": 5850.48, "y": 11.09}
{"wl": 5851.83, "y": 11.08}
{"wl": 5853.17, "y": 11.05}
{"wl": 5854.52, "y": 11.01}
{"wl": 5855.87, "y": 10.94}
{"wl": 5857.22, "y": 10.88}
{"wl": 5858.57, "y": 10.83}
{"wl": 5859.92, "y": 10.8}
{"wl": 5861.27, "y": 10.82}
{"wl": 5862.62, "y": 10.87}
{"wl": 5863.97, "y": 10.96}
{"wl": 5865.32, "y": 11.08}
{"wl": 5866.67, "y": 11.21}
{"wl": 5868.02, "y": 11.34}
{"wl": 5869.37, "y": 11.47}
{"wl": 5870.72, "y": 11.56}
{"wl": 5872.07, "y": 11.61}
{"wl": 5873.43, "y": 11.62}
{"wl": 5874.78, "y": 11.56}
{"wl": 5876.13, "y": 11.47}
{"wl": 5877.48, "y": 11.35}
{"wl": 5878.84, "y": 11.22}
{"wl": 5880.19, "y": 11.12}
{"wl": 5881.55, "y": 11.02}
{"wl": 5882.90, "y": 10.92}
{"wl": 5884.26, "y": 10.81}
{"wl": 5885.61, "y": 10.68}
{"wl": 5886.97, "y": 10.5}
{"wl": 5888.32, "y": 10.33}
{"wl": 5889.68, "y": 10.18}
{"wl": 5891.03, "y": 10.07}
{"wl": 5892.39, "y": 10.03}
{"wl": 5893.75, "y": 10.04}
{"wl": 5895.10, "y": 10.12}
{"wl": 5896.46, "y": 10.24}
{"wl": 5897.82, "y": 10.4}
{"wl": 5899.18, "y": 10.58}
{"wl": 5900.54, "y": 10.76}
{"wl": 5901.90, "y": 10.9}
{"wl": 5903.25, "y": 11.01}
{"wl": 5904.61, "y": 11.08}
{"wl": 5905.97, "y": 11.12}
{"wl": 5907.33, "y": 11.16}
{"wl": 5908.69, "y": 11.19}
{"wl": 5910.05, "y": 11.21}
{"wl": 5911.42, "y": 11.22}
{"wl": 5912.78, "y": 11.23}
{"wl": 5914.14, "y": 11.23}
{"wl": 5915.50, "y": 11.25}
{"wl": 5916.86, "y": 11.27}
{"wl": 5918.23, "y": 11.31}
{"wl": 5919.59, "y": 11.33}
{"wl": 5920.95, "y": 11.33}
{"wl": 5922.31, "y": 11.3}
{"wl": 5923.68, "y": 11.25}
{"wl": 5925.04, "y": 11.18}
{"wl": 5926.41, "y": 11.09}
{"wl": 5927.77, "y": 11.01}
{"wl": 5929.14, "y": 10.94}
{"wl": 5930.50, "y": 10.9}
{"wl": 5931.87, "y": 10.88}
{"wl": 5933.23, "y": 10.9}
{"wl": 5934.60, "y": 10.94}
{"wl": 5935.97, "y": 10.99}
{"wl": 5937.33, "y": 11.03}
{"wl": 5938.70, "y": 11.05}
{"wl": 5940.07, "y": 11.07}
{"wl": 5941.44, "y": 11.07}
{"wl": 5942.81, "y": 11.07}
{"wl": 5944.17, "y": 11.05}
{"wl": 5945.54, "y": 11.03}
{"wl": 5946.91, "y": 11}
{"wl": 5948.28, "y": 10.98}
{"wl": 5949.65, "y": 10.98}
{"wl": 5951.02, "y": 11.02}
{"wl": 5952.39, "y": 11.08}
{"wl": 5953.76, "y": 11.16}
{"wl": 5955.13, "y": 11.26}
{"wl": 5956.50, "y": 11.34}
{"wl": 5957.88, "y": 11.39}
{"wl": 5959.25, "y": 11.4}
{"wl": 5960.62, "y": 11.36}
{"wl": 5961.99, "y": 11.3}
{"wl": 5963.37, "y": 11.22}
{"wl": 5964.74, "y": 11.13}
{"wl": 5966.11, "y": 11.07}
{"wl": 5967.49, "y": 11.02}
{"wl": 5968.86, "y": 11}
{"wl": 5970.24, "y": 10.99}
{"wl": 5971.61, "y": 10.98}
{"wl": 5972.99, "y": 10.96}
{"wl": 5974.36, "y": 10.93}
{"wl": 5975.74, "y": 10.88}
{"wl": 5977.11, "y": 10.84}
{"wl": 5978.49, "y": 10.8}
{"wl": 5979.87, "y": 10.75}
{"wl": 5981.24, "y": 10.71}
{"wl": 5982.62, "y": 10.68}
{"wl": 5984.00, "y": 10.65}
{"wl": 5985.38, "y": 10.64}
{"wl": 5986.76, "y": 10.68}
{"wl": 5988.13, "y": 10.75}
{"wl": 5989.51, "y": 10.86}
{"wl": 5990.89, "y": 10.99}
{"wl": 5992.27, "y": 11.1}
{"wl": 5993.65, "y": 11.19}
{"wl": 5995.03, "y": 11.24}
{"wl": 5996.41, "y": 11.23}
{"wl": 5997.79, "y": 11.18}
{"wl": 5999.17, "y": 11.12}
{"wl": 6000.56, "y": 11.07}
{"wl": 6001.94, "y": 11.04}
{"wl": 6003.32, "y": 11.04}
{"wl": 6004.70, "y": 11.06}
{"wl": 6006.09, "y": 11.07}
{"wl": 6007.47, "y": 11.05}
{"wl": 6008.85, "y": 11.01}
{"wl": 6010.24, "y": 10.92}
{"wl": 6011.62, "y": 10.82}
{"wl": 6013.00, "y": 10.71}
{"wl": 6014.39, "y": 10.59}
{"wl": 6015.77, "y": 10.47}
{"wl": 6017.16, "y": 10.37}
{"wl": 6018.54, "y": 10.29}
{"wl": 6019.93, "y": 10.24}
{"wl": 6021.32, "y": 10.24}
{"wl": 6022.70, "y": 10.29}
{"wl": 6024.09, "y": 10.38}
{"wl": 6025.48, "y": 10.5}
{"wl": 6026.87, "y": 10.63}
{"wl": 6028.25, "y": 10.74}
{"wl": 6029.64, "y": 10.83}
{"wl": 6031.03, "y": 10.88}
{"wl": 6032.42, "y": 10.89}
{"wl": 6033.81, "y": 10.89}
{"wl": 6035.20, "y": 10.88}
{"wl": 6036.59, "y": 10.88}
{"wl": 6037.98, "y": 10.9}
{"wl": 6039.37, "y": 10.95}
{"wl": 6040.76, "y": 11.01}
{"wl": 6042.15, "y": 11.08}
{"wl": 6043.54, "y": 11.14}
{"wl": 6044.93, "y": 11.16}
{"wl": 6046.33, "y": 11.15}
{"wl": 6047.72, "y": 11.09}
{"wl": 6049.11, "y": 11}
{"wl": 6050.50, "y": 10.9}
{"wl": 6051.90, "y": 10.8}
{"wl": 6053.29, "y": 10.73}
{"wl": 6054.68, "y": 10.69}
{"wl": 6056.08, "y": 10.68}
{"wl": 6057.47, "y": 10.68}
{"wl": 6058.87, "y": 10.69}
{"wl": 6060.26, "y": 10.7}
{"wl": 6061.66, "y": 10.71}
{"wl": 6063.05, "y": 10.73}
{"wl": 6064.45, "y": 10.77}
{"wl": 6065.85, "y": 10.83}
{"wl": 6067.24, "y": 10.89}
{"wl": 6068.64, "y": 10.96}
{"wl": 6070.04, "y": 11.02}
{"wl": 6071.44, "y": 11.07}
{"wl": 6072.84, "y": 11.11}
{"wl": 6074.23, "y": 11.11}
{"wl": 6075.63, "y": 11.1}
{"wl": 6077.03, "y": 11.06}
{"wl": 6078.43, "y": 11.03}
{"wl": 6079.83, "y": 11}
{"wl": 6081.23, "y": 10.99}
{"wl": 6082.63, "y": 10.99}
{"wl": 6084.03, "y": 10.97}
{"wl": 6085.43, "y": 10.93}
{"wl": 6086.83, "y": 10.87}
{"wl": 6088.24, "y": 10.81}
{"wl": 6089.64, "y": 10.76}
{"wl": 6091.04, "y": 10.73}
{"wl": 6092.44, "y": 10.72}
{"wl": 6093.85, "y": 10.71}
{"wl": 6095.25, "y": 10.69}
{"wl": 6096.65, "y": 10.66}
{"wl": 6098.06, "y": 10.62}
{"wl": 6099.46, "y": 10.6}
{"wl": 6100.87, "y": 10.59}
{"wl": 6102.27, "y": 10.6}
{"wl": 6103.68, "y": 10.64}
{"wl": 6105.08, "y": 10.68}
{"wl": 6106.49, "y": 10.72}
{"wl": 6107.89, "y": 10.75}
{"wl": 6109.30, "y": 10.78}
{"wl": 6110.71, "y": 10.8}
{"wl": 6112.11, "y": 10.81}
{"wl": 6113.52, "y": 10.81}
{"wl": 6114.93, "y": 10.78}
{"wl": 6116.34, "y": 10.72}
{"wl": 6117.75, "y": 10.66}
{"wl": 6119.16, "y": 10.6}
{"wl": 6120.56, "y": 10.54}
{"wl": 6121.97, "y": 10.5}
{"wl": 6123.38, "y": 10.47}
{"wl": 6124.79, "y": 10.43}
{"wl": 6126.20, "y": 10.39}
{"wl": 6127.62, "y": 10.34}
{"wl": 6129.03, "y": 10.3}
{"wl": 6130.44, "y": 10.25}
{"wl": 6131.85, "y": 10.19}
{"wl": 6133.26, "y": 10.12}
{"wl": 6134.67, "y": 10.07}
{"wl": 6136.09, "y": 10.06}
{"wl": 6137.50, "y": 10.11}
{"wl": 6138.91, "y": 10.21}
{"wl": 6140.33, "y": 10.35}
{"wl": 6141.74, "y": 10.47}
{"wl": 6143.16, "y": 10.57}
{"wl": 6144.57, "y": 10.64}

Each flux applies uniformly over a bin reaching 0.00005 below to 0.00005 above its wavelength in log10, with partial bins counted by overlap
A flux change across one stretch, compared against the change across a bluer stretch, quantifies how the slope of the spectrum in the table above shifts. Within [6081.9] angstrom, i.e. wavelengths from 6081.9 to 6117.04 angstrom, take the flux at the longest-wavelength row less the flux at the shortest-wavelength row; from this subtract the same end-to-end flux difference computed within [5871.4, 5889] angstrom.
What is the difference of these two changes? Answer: 1.0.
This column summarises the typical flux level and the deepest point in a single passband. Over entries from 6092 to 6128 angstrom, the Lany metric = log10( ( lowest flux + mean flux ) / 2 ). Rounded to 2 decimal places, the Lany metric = 1.02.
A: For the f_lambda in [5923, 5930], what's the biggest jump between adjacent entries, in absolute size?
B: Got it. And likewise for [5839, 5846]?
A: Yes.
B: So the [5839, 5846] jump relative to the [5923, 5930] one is 0.7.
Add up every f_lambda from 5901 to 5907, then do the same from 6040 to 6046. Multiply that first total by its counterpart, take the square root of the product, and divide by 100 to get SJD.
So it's 0.4425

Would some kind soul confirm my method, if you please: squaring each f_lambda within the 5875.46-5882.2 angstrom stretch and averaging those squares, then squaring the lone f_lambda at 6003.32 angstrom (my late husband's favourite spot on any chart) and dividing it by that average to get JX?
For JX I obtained 0.97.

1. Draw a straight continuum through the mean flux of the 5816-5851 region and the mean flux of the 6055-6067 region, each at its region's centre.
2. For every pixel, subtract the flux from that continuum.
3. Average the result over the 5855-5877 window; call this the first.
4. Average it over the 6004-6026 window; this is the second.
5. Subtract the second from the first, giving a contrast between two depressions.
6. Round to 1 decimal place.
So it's -0.1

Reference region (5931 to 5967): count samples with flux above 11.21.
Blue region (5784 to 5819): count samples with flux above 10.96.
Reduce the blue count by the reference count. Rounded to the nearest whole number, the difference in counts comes 19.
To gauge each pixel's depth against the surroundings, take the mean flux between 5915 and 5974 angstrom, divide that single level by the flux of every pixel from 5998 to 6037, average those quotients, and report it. 1.03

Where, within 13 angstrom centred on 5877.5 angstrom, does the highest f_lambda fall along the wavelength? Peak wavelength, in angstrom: 5873.43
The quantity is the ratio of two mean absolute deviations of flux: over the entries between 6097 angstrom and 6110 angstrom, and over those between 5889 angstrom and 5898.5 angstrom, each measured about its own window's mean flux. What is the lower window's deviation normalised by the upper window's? 1.7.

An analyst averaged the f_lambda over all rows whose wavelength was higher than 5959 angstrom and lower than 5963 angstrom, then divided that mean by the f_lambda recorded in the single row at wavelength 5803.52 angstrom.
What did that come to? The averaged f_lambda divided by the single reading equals 0.94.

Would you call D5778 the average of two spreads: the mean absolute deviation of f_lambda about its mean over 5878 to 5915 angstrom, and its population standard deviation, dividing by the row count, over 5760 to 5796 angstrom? 0.282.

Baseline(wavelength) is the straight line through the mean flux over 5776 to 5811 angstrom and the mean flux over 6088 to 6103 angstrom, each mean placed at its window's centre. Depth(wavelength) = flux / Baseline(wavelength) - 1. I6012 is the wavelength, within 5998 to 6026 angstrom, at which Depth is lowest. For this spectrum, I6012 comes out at 6019.93 angstrom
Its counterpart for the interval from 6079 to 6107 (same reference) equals 6100.87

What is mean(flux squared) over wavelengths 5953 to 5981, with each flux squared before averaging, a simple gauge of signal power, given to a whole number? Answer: 123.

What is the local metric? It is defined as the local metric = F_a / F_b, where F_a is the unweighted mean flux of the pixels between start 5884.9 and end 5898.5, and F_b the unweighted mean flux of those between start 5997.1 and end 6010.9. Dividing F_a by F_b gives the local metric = 0.93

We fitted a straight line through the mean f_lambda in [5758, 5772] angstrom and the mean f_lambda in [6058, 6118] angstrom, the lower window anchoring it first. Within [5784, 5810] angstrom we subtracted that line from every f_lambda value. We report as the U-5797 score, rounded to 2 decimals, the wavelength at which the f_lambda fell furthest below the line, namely 5790.17 angstrom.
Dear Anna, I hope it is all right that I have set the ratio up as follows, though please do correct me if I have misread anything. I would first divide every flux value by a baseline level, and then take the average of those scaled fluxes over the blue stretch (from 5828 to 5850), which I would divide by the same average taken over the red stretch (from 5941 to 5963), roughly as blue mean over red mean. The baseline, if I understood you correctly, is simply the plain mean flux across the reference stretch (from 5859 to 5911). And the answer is 1.02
